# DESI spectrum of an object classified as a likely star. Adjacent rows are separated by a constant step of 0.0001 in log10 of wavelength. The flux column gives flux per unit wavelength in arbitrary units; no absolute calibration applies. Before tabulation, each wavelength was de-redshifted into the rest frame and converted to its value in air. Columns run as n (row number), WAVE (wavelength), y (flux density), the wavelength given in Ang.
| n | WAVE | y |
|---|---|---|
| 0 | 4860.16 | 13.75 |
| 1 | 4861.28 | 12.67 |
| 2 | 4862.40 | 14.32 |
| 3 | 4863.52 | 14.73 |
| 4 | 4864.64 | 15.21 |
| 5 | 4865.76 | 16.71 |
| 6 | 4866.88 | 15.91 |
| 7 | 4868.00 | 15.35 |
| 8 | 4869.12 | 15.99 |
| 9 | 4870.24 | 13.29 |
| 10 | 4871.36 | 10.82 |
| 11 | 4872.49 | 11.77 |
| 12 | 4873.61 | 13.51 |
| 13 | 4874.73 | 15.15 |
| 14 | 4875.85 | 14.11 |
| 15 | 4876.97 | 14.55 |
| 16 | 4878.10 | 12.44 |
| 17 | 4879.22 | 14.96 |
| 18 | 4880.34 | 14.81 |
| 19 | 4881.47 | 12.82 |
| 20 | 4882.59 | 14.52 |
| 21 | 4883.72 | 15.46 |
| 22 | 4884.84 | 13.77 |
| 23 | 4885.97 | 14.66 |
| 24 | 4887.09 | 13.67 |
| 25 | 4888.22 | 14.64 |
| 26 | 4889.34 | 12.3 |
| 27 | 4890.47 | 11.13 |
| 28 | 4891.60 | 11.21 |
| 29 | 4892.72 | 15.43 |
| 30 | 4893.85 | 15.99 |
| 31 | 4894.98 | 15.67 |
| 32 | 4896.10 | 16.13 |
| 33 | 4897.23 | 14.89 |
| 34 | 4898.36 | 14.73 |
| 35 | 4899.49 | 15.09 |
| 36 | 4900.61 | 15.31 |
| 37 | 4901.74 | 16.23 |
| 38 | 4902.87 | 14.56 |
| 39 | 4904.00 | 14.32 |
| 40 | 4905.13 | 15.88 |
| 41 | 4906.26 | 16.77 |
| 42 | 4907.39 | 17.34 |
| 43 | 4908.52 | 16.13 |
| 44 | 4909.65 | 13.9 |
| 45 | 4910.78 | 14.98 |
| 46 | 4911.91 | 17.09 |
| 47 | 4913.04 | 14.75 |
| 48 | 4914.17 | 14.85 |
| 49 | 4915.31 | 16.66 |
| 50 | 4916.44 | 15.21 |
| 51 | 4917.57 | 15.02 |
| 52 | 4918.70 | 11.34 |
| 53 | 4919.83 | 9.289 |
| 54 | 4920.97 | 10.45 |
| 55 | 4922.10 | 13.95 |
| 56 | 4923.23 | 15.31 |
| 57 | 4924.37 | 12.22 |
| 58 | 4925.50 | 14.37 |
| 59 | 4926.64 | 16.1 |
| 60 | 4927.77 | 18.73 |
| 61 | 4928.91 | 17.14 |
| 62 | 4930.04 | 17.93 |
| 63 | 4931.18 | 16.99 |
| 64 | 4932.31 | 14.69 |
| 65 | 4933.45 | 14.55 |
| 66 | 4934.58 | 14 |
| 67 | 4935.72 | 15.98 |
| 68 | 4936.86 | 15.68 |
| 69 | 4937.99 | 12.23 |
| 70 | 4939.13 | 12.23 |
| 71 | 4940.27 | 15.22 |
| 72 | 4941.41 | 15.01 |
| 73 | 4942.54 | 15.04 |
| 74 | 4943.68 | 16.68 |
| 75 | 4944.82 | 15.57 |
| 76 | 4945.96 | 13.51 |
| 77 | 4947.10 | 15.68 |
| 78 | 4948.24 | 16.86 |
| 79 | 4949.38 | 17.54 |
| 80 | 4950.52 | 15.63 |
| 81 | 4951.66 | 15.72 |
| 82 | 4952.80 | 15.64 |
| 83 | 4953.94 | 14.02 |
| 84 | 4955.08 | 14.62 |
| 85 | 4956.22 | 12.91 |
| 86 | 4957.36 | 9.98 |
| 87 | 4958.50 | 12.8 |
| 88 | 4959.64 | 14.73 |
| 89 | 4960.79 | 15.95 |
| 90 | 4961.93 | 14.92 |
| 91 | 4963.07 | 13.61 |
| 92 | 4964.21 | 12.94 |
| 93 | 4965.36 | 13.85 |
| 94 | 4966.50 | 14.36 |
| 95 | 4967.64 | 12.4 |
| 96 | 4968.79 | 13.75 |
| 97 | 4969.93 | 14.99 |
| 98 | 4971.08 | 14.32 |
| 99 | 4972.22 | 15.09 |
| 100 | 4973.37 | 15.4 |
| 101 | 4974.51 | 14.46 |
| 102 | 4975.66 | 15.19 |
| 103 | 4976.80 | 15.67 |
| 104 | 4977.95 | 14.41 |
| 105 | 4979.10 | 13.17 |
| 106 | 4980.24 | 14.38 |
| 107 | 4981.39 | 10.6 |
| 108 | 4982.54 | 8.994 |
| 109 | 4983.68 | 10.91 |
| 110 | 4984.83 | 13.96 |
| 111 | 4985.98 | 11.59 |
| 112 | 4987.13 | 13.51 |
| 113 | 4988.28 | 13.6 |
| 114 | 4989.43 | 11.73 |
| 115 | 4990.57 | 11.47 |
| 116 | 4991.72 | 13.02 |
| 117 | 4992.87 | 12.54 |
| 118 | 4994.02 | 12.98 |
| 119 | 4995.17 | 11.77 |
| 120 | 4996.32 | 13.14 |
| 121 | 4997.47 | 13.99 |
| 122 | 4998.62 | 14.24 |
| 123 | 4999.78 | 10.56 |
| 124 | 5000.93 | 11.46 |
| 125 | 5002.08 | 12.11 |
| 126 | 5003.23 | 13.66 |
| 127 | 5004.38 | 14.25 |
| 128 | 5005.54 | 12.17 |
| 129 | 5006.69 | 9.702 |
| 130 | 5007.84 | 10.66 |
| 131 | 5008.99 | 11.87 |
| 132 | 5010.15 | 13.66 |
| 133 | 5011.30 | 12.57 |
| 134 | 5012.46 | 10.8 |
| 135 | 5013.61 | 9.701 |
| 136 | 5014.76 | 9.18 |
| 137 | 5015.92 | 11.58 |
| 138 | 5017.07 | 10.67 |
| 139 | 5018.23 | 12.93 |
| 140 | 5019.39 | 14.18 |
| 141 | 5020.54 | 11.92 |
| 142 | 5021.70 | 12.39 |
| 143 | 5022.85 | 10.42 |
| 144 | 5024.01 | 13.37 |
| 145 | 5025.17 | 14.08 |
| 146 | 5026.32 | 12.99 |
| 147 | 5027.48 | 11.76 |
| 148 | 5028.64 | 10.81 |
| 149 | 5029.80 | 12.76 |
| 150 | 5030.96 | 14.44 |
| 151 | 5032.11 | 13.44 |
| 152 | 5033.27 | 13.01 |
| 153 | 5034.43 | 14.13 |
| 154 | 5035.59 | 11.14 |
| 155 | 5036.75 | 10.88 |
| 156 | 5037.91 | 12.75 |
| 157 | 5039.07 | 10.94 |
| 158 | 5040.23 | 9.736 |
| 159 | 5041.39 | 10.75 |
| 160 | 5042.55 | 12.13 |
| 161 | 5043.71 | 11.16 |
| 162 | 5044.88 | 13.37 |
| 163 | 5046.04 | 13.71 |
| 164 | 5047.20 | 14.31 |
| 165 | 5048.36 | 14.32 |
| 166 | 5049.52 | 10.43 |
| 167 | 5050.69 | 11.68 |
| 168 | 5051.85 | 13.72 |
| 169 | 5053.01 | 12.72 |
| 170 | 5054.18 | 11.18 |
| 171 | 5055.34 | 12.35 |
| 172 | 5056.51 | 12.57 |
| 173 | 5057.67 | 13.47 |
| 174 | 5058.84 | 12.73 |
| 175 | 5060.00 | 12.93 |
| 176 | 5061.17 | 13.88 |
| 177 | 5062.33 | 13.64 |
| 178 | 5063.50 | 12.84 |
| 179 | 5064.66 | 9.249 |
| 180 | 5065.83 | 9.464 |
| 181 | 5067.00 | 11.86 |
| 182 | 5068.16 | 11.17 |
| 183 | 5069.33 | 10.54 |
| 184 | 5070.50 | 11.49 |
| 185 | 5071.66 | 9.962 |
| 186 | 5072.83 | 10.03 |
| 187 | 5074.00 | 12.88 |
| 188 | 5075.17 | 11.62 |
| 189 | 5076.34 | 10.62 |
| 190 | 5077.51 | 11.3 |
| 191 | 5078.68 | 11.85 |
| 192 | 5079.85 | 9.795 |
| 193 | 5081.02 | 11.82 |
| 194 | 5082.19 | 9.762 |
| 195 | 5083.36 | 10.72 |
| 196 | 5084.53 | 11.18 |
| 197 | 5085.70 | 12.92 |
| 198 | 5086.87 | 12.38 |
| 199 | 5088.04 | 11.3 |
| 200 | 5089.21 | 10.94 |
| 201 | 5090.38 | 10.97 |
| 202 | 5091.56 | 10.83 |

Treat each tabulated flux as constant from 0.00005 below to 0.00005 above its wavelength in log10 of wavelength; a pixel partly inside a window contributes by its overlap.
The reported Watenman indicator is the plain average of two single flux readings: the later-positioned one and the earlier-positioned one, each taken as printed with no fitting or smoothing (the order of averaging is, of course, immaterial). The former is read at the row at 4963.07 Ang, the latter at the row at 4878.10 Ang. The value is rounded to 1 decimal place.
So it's 13.0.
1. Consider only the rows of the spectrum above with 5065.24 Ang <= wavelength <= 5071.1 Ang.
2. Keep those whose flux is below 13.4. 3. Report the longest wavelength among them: 5070.50 Ang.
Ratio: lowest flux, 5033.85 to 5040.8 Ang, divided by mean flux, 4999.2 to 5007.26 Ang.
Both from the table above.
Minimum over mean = 0.81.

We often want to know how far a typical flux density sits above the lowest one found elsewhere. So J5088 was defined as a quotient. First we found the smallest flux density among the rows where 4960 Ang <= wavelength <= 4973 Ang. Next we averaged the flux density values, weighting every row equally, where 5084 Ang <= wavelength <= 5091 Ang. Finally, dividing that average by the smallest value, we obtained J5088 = 0.94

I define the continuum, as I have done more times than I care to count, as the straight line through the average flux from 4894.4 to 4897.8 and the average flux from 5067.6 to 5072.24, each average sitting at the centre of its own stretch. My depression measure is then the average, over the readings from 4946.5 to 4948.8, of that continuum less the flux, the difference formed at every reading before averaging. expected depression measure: -2.1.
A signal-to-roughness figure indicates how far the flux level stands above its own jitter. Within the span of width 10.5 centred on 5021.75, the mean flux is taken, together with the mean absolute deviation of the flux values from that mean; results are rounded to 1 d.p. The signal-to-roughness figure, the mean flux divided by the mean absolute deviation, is 11.8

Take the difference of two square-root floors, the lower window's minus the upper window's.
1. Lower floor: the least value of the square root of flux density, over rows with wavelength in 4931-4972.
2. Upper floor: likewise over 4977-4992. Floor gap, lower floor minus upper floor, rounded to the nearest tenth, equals 0.2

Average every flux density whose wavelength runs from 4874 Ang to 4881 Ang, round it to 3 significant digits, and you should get 14.3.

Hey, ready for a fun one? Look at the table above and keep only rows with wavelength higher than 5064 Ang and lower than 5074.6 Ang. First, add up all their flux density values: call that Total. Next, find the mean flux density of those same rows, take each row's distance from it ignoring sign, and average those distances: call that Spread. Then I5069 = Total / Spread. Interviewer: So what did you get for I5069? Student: 98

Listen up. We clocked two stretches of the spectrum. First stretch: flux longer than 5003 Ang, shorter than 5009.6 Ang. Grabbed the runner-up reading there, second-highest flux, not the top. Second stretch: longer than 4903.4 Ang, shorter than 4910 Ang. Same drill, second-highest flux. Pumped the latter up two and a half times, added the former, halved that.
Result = 27.8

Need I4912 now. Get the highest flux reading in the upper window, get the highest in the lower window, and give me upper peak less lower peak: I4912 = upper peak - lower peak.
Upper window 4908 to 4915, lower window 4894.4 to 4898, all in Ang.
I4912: 1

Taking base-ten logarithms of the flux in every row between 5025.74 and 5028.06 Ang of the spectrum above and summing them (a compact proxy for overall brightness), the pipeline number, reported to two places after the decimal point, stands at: 2.18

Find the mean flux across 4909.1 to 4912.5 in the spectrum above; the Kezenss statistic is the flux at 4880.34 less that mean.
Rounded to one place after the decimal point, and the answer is -0.5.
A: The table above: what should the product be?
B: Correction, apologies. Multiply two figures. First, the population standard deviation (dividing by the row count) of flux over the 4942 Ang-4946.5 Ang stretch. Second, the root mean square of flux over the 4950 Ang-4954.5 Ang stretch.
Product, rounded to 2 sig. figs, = 17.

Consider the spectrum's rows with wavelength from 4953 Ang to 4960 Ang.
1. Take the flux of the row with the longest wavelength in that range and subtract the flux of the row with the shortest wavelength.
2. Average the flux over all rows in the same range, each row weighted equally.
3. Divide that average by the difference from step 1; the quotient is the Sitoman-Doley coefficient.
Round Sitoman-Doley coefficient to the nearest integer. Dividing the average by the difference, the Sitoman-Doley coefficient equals 19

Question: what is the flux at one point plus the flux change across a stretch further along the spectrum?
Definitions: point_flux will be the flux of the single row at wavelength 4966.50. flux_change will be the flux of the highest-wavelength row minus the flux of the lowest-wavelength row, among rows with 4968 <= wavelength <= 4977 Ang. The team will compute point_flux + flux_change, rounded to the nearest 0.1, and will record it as 16.3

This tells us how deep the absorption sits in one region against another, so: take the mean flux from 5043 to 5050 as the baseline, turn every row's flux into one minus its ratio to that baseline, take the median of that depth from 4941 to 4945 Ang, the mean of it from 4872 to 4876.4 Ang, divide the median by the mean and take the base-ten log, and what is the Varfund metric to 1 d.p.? 0.5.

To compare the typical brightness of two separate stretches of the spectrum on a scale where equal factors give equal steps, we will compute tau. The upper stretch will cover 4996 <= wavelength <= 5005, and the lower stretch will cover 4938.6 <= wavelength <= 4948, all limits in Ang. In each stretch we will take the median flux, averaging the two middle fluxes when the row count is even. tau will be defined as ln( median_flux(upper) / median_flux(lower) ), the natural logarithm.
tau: -0.12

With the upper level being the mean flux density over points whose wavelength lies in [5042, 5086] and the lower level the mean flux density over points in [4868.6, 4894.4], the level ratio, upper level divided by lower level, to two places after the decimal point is 0.86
